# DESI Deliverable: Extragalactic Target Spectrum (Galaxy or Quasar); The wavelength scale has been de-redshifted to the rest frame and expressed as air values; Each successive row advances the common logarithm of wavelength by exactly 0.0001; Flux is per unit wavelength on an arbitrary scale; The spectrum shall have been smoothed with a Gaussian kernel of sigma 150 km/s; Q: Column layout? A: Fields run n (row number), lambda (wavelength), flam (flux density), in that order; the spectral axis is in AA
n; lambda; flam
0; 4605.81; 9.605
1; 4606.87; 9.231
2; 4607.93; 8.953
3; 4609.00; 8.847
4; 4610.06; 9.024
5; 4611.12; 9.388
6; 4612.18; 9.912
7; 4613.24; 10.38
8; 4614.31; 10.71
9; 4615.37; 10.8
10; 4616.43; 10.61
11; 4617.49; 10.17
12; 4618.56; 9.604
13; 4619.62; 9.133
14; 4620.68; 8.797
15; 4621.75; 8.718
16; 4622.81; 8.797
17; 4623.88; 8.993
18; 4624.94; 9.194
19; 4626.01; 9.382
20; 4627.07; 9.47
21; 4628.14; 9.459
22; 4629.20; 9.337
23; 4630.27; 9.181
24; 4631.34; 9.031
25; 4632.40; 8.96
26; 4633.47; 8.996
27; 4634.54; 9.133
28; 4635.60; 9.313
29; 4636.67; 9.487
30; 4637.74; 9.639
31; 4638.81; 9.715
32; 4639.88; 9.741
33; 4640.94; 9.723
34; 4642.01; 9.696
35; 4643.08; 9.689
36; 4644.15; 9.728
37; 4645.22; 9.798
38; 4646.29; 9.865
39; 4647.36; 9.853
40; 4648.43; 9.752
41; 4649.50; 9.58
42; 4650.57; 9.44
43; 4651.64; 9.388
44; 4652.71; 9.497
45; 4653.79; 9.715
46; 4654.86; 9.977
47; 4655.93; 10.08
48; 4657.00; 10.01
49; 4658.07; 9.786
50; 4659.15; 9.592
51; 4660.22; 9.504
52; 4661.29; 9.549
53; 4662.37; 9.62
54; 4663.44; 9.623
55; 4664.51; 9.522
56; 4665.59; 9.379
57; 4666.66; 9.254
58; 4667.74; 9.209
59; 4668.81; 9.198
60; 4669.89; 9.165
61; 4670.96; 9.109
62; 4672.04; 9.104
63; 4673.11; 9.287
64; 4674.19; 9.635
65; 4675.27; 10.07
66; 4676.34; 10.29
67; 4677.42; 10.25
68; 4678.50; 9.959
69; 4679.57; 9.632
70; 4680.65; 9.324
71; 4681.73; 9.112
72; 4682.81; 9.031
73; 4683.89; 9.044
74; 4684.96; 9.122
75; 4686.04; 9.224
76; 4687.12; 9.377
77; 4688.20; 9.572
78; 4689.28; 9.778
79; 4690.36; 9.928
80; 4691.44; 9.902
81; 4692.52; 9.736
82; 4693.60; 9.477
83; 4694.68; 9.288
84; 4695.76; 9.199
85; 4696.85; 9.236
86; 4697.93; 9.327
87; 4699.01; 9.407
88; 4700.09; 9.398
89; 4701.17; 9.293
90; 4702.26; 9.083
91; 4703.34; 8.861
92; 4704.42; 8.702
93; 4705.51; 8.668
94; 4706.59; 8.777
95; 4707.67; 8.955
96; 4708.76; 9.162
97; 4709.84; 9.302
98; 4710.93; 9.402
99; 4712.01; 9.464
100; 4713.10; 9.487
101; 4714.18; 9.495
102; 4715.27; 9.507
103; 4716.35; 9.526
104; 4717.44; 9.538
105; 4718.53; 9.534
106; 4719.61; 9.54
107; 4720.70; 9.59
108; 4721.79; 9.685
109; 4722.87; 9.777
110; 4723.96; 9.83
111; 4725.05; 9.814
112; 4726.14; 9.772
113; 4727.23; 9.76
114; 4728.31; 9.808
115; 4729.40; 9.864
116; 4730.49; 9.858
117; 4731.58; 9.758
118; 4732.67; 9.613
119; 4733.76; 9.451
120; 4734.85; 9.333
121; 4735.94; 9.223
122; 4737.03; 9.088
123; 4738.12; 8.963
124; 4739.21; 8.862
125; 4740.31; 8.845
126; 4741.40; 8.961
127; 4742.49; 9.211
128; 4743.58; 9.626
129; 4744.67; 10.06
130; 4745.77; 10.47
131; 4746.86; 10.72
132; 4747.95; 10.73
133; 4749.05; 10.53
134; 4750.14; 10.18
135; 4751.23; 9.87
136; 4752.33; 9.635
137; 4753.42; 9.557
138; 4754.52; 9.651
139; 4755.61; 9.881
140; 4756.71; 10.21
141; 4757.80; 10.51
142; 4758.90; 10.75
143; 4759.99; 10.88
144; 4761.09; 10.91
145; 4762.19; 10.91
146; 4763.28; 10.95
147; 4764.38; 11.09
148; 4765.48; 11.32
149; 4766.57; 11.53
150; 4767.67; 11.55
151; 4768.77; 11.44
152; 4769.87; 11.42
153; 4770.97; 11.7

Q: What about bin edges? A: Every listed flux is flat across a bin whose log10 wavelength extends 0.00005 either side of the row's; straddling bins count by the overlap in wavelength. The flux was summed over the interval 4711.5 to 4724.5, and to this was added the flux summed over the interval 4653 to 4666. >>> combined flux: 231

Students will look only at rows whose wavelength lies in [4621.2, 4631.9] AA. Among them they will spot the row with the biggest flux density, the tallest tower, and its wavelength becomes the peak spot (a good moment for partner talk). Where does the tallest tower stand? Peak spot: 4627.07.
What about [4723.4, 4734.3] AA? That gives 4729.40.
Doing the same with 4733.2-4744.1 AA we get 4743.58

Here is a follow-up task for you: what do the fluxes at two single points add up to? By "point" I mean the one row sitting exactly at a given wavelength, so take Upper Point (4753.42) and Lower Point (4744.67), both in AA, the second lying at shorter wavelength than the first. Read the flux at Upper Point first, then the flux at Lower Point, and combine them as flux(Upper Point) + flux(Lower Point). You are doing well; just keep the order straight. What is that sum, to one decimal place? 19.6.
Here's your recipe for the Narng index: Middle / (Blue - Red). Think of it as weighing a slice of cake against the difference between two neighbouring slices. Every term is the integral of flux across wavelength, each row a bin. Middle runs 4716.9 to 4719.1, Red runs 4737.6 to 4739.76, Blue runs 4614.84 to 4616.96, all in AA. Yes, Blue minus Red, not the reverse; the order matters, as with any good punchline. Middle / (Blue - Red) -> 6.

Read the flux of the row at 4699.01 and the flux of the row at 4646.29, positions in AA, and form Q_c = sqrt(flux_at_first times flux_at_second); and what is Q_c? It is 9.63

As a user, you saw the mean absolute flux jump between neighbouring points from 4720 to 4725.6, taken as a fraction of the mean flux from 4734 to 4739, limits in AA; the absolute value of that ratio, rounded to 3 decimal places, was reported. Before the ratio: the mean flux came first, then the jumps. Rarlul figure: 0.007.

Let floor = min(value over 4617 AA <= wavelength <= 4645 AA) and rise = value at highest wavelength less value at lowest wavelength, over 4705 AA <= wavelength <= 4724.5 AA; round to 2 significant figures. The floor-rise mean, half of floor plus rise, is 4.9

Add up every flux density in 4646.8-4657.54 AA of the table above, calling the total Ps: 97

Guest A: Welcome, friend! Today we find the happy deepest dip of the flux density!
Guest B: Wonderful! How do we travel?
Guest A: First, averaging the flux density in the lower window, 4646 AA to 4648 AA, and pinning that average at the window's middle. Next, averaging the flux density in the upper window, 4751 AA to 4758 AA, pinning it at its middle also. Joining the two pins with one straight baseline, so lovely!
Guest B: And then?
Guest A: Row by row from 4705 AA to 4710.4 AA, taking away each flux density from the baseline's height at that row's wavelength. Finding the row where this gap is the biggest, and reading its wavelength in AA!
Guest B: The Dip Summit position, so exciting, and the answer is 4705.51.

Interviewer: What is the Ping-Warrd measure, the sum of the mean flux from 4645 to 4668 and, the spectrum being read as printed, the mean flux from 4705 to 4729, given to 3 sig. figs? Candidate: 19.1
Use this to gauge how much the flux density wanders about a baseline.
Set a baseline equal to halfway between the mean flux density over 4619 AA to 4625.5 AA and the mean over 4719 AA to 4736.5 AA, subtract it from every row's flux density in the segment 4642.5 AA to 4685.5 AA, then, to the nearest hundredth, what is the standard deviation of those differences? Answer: 0.34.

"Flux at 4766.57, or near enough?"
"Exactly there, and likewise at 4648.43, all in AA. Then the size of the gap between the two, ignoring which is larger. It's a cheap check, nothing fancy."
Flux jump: 1.8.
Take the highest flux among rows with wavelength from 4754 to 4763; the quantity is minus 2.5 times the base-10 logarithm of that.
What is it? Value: -2.595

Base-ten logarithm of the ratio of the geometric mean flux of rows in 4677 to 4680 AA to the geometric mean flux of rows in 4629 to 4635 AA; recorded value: 0.038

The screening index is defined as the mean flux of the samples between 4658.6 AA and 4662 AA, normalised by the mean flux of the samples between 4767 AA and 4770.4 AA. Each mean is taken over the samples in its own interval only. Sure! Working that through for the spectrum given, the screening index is 0.83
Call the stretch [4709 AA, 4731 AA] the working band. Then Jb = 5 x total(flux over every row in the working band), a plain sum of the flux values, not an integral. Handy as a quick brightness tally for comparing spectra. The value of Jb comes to 963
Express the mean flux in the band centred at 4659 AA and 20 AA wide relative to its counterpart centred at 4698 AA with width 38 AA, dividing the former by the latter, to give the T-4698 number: 1.03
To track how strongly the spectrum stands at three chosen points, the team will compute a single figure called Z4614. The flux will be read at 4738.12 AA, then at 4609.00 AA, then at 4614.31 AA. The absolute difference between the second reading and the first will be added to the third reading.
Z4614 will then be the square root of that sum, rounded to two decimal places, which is 3.29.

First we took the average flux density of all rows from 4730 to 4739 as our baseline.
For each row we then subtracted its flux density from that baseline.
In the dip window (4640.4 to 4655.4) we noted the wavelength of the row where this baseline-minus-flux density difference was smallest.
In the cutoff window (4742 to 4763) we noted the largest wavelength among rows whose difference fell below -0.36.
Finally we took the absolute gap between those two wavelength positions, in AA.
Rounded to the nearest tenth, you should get 107.3 AA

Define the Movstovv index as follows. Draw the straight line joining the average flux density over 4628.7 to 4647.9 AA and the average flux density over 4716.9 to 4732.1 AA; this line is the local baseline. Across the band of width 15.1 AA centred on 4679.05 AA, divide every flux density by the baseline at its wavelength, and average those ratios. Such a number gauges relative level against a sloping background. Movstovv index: 0.990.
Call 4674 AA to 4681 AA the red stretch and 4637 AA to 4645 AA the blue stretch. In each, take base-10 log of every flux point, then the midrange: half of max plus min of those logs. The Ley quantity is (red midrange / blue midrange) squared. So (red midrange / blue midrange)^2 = 1.01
